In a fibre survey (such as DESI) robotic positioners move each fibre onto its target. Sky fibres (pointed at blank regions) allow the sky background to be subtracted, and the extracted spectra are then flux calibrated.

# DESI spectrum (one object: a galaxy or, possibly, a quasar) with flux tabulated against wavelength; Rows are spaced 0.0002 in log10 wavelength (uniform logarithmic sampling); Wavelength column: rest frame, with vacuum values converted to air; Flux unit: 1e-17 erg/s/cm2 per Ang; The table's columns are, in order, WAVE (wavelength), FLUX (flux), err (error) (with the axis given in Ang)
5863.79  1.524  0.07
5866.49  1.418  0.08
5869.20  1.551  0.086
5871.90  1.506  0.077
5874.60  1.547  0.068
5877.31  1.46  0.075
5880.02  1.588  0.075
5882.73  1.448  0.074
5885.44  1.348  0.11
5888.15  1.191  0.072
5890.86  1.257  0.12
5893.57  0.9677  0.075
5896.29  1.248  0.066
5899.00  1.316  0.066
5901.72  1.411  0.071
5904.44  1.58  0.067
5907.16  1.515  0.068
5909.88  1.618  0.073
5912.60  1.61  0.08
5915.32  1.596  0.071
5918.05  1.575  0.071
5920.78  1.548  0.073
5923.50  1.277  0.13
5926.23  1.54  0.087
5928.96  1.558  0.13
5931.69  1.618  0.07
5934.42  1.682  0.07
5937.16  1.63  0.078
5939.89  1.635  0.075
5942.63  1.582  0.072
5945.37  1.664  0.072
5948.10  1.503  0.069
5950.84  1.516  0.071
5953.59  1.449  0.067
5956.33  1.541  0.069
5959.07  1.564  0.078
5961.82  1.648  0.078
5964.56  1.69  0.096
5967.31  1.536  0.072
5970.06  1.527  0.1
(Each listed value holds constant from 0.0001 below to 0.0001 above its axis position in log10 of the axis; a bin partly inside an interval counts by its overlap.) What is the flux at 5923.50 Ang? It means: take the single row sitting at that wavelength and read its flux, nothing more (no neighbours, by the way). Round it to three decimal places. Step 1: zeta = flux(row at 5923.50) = 1.277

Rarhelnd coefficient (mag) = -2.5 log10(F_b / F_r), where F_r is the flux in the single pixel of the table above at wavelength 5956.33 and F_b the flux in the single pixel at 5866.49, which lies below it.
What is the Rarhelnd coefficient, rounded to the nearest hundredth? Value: 0.09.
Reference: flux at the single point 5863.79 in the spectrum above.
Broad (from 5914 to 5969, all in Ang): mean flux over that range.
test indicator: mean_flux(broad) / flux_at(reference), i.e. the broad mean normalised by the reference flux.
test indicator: 1.03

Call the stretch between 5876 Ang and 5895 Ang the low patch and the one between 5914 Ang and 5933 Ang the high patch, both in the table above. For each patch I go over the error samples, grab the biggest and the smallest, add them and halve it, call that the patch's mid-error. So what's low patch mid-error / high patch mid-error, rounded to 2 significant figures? 0.96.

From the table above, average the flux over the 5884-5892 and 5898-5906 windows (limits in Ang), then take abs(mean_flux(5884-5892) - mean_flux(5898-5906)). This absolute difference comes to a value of 0.17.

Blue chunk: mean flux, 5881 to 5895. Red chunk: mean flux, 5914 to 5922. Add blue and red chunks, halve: 1.41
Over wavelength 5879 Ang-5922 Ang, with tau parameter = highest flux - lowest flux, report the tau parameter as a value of 0.65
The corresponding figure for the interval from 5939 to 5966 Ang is 0.24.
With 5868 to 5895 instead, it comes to 0.62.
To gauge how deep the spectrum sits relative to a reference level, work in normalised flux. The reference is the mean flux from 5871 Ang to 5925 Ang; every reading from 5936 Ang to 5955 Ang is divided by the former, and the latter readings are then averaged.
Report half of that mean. 0.548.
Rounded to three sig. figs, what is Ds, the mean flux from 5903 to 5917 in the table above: 1.58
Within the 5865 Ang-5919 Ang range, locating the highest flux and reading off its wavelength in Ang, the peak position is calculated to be 5909.88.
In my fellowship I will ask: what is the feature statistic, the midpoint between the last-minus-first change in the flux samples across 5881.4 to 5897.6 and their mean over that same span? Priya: 0.52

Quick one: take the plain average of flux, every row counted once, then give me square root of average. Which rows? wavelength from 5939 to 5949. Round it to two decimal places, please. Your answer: 1.26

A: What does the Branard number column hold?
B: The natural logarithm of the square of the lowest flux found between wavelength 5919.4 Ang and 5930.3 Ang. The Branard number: 0.5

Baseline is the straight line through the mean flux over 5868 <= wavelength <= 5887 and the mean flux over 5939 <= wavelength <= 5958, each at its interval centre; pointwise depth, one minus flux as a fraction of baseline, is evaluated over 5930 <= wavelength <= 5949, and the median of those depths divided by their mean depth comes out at 1.2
